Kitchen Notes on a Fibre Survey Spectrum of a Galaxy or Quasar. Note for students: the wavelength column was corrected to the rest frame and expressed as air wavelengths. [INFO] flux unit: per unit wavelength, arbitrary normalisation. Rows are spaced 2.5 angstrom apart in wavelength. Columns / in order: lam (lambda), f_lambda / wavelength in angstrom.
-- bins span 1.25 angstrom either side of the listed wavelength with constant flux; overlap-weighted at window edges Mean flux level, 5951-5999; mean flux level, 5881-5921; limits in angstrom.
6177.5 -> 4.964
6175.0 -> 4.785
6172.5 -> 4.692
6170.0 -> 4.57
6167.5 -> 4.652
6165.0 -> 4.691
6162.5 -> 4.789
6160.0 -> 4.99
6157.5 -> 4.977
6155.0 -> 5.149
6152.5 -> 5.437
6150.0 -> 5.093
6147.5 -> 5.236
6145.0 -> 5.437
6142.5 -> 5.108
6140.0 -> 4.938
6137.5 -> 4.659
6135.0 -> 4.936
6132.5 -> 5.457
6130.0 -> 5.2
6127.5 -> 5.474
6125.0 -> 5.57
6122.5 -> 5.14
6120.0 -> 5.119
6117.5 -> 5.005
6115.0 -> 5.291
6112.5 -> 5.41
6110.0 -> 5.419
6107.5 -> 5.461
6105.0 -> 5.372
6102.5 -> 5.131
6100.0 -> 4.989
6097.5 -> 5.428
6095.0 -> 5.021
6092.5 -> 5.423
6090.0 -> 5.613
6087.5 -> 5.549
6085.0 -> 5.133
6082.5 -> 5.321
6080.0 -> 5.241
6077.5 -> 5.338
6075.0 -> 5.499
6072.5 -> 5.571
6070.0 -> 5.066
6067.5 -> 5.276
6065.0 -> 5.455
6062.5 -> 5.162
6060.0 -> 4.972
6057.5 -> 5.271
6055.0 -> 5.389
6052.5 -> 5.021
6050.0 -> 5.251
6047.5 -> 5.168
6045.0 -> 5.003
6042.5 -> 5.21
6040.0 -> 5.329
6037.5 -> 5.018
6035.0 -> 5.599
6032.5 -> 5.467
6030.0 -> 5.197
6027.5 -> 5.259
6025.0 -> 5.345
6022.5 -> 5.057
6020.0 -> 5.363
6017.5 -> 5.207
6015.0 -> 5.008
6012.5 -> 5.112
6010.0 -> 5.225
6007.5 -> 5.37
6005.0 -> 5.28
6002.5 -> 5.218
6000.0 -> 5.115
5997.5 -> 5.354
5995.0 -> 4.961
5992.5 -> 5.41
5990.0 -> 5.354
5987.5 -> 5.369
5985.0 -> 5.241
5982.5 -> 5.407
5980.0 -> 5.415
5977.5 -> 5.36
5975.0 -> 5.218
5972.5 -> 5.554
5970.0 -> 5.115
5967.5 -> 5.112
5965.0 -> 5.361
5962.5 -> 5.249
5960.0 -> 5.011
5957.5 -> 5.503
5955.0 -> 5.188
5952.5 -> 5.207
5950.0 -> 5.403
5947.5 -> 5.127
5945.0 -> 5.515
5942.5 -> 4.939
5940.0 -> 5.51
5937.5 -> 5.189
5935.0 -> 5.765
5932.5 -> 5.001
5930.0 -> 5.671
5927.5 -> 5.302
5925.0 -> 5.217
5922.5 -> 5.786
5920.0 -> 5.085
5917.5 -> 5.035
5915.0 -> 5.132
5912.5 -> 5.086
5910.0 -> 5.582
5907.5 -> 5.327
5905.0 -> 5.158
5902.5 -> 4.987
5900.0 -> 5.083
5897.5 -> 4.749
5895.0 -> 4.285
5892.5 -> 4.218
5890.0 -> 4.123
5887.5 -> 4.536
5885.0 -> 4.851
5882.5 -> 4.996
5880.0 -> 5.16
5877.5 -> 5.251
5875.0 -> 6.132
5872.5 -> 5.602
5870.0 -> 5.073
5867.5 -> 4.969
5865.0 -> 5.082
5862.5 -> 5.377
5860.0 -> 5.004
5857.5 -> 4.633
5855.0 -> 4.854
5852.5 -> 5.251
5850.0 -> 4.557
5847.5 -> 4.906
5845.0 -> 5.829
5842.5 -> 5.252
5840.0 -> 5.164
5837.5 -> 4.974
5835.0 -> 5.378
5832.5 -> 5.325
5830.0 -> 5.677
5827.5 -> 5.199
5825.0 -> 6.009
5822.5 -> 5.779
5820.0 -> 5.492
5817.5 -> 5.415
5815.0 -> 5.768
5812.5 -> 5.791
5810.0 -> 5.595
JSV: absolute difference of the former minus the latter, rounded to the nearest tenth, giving 0.4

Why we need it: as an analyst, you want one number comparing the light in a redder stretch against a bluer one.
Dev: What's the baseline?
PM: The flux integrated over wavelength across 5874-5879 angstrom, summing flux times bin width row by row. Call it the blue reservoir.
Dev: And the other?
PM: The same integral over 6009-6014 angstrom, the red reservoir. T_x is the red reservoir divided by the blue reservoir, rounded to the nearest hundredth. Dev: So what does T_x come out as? 0.91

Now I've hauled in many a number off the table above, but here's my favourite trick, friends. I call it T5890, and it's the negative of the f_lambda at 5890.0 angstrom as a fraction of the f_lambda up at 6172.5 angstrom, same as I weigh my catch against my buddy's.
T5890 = -0.88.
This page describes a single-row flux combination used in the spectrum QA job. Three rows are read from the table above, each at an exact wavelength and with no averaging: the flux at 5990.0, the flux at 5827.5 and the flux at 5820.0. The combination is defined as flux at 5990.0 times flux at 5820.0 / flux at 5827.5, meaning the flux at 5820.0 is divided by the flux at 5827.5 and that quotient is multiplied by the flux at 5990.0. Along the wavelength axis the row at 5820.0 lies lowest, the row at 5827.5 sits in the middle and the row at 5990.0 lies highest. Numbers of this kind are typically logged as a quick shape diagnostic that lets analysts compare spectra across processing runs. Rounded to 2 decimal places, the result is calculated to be 5.66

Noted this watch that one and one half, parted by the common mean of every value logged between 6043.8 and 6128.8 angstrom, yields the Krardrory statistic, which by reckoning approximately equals 0.284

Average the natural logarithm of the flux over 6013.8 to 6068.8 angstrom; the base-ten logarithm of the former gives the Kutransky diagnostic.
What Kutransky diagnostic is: 0.2184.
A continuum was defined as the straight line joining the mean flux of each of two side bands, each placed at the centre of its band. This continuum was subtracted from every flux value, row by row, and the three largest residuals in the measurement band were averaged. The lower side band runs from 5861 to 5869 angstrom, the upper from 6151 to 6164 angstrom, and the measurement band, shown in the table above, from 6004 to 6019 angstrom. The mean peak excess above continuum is 0.19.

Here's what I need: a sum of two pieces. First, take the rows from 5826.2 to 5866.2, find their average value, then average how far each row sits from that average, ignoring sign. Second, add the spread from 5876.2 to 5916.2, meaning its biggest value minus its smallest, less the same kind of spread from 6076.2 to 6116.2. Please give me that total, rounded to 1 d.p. 1.1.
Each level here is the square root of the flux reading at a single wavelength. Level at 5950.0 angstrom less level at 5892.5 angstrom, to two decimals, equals 0.27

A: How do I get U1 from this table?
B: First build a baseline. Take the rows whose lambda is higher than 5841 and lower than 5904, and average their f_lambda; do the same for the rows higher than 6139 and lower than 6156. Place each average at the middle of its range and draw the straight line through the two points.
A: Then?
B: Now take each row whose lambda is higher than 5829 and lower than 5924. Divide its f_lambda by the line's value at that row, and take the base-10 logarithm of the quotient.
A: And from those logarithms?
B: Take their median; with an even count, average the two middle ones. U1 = 0.007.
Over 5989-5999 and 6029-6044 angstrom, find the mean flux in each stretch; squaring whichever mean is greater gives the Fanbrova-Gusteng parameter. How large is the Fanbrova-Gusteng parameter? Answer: 28.1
